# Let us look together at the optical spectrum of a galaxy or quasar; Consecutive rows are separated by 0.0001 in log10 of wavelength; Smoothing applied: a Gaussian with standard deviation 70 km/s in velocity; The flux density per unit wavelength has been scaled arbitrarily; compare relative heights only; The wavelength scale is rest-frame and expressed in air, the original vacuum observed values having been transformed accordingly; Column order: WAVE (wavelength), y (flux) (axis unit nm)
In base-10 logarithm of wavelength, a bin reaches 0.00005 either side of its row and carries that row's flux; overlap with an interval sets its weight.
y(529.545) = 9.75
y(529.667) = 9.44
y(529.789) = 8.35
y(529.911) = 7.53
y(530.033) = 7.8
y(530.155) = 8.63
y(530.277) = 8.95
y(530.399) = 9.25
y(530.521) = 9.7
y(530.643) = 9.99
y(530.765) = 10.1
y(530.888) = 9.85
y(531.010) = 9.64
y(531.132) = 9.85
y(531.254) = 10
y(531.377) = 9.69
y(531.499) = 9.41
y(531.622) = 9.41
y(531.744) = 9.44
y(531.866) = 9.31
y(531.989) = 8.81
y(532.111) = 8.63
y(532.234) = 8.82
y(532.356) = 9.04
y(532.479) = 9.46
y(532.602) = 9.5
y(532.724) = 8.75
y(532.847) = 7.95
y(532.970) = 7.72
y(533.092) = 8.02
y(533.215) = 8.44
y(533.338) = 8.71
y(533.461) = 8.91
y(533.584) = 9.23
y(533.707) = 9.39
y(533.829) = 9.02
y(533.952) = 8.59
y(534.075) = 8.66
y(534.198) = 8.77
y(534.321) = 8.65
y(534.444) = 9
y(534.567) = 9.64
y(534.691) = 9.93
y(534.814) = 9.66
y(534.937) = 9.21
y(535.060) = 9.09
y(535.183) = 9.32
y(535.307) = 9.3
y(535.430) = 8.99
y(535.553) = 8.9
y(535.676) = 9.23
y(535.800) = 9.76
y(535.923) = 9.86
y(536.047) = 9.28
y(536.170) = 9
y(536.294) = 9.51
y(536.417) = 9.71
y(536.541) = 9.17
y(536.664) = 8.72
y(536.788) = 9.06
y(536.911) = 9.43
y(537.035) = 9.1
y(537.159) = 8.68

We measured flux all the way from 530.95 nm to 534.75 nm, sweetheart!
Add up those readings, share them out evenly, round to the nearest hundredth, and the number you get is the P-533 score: 9.04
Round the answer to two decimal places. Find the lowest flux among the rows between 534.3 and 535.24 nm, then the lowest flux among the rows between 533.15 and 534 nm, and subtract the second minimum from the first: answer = 0.21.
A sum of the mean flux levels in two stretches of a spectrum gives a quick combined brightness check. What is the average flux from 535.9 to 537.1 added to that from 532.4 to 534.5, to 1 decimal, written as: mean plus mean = 18.0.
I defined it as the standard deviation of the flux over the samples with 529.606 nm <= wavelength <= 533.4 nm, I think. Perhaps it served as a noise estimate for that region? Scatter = 0.7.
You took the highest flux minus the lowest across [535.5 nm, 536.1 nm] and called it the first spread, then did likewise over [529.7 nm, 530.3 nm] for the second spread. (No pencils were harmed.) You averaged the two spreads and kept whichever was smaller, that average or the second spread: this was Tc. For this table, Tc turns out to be 1.19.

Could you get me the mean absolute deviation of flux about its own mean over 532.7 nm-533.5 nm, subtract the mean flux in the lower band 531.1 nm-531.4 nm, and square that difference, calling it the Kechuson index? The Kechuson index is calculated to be 89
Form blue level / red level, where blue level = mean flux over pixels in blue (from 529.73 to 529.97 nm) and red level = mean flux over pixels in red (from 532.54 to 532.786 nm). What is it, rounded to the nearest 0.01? 0.87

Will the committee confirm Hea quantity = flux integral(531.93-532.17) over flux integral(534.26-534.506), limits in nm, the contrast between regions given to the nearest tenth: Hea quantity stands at 1.0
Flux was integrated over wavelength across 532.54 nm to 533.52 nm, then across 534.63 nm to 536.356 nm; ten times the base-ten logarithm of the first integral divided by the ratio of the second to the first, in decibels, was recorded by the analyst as 6.3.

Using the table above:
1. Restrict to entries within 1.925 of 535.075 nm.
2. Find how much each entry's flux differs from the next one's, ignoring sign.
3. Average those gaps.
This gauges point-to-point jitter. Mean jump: 0.302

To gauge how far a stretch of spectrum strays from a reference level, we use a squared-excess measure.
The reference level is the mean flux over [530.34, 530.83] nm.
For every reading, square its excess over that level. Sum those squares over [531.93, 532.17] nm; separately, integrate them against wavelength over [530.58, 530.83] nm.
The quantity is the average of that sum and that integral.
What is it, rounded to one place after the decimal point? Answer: 1.1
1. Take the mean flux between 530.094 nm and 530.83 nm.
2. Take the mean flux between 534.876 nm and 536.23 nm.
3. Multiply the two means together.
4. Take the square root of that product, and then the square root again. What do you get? 3.06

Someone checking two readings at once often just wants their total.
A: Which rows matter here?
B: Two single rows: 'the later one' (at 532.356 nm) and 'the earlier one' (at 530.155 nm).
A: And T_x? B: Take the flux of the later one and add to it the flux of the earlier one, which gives 17.7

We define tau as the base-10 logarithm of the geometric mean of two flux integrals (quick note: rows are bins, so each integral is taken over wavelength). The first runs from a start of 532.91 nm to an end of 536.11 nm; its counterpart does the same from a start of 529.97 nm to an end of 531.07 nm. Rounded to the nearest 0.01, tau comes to 1.24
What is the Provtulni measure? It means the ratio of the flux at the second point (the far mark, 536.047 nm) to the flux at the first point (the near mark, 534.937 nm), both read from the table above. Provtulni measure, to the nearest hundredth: 1.01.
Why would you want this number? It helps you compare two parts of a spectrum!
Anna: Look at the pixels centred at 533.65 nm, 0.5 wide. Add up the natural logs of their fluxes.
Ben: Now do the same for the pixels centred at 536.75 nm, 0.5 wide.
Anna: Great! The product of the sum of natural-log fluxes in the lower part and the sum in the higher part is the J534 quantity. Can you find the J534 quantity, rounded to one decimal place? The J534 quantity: 78.1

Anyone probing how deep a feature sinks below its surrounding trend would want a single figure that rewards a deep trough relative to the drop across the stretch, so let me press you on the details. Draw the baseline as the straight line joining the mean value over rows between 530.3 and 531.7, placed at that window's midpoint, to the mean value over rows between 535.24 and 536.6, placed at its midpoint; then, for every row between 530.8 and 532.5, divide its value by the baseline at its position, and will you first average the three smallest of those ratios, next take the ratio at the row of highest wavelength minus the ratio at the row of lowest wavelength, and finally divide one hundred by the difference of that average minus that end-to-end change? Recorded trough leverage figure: 107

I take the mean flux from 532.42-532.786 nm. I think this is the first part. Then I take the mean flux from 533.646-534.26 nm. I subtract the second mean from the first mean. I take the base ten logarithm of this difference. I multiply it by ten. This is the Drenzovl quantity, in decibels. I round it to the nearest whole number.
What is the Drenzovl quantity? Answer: -5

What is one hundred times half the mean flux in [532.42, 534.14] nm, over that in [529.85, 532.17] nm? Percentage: 47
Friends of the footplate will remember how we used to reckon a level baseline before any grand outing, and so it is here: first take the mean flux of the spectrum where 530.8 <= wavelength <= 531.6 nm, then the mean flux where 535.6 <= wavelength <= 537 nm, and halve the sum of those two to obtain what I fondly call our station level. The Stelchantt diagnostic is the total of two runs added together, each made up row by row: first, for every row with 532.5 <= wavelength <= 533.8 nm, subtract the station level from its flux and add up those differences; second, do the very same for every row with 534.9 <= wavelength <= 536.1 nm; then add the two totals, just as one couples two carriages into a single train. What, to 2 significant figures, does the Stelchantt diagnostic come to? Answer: -11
